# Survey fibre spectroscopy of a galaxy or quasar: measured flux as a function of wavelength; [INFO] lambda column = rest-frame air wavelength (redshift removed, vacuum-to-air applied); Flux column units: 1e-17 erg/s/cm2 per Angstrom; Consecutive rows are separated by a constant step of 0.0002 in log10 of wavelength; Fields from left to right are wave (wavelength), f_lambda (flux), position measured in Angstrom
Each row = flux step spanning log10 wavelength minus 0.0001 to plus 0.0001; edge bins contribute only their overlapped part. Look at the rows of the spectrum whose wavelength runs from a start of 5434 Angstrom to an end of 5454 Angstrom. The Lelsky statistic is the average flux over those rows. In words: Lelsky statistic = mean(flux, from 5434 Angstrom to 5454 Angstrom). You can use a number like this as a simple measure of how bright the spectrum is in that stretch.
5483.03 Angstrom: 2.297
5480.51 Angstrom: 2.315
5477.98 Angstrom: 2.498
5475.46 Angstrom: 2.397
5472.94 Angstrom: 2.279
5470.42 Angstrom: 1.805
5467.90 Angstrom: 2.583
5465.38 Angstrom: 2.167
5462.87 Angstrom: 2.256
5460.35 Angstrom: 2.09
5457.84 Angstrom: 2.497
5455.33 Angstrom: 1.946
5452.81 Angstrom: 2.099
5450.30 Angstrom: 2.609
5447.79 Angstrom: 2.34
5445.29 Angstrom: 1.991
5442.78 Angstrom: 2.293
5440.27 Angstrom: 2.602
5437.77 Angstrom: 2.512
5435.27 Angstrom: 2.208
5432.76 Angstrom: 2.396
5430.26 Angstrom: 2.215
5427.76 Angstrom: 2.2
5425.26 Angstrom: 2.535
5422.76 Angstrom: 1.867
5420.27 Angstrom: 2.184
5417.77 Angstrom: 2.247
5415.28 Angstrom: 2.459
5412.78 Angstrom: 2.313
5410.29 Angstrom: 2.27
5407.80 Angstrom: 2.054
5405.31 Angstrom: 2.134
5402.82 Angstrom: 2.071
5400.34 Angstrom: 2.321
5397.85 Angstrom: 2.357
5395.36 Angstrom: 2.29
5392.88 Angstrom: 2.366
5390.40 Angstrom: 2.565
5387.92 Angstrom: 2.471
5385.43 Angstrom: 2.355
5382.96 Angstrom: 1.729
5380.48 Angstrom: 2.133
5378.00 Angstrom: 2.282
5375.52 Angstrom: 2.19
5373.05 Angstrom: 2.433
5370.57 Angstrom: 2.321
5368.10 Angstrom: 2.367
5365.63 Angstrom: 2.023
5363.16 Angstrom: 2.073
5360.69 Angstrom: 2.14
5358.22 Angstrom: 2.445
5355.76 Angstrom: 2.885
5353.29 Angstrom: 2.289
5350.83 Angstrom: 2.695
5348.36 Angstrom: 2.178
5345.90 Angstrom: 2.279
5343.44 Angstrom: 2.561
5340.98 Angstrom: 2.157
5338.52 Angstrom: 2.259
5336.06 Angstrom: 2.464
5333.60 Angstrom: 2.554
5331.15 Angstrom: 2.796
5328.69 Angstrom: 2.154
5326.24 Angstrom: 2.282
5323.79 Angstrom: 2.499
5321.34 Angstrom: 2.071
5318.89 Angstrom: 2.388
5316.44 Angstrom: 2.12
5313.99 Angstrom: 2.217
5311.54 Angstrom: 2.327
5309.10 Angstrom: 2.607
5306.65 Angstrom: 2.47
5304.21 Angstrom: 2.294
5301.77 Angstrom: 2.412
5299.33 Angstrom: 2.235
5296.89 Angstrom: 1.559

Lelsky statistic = 2.33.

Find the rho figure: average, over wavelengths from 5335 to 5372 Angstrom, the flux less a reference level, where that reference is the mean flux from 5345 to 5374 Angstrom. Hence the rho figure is -0.002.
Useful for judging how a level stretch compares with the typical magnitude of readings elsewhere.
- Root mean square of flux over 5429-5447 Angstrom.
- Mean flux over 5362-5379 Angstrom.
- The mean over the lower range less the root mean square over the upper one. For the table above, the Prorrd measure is -0.08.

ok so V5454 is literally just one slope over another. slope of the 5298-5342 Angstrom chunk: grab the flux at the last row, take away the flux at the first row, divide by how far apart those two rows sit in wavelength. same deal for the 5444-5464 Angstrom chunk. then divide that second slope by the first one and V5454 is -8.0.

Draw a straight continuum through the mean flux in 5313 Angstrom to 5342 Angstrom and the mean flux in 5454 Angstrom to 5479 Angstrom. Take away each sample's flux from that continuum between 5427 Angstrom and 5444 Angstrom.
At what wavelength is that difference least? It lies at 5440.27 Angstrom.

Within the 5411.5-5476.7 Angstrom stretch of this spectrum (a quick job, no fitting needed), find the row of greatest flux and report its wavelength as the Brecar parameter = 5450.30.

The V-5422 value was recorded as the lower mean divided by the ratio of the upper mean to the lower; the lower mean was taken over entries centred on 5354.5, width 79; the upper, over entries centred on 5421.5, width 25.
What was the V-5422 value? 2.39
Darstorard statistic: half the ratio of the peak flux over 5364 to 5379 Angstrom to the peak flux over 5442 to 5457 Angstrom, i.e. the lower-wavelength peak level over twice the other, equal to 0.47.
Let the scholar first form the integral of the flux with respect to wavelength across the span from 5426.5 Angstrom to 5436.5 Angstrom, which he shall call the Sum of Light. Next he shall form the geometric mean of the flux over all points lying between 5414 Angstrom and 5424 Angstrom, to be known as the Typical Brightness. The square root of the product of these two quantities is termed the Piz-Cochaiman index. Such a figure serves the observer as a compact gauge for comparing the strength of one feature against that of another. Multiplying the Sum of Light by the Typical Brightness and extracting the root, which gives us 7.01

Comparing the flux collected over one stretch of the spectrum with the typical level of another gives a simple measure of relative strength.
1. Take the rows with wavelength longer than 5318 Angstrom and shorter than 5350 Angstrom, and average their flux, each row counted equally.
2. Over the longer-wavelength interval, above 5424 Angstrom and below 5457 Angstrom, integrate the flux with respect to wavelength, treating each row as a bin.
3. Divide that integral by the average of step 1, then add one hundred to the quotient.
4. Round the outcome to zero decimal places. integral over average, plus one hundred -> 132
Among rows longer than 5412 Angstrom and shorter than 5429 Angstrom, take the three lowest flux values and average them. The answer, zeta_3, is 2.08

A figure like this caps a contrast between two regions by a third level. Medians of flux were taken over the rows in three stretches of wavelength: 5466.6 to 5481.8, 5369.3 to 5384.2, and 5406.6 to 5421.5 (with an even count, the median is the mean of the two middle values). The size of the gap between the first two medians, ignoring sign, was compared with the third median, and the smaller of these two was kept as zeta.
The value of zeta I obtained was 0.120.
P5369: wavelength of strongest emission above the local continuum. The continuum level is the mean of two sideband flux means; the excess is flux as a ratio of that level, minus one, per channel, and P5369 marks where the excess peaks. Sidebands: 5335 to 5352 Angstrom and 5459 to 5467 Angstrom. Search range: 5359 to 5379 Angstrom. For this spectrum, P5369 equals 5373.05 Angstrom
